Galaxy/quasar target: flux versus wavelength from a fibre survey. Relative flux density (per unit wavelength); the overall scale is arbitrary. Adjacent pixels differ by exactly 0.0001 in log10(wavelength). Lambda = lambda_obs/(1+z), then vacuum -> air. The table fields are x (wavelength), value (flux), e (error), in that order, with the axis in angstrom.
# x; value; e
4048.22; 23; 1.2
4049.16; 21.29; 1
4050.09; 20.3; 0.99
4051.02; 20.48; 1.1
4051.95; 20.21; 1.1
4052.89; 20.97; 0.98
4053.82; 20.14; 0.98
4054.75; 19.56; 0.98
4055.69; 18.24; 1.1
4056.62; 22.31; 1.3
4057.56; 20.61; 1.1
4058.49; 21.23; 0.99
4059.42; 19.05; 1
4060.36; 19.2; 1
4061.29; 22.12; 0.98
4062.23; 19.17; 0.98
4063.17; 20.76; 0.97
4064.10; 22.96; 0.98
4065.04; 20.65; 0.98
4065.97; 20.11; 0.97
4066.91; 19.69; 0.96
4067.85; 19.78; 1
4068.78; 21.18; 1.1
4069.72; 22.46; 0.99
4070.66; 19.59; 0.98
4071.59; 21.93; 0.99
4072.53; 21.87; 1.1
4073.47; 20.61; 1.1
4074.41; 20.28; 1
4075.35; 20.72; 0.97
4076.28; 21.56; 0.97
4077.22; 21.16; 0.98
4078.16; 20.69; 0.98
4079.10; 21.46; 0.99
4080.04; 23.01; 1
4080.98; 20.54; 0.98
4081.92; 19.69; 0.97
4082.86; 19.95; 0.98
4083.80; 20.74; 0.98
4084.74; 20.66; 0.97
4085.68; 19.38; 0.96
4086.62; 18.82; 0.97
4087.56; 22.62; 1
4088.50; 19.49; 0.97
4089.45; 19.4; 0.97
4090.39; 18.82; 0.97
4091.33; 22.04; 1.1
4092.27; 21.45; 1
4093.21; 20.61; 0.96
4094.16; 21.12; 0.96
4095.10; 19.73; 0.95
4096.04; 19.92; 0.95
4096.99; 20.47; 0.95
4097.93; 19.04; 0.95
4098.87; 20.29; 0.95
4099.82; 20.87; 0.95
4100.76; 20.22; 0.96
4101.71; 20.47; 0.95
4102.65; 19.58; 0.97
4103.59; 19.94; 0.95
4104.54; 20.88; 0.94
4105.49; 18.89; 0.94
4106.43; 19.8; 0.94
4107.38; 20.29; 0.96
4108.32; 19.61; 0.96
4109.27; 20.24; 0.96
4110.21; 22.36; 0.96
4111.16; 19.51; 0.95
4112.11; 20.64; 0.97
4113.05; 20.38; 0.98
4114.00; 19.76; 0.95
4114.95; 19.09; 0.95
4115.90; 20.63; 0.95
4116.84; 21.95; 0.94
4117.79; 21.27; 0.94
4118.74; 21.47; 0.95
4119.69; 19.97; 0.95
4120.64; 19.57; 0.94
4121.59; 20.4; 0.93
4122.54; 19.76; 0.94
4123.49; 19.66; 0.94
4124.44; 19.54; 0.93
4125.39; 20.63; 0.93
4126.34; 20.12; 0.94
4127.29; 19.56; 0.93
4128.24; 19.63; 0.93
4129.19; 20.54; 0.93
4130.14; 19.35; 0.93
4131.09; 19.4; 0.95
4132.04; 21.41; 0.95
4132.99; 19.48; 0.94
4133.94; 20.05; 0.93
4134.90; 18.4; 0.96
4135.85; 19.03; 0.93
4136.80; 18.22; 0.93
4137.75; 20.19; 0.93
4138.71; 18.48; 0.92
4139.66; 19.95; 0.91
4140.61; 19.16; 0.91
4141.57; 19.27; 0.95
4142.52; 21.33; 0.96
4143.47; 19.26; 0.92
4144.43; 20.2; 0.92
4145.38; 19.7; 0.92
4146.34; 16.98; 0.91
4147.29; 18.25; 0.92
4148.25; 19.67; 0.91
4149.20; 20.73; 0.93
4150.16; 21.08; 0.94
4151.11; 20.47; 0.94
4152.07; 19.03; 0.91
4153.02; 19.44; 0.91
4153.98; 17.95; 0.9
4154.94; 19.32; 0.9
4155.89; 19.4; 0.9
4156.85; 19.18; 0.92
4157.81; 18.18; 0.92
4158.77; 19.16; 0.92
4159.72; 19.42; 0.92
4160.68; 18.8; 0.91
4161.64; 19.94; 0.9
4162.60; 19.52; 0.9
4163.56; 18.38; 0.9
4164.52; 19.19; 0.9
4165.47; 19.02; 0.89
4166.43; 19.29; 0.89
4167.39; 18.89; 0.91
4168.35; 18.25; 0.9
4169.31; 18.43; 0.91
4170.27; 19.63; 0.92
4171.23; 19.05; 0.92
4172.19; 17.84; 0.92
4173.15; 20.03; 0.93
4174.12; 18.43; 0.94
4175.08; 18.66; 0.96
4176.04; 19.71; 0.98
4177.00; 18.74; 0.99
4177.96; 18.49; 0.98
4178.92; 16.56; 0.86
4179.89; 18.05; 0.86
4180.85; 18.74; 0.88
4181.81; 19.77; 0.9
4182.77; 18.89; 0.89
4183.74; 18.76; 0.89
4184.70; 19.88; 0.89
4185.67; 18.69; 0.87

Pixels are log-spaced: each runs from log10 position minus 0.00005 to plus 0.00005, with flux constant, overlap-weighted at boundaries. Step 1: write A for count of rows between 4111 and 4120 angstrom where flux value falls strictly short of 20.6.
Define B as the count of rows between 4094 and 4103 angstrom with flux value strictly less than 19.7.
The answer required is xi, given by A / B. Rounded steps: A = 5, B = 2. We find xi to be 2.5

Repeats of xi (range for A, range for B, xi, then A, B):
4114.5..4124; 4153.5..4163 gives 0.7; 6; 9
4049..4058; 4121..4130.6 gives 1.2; 6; 5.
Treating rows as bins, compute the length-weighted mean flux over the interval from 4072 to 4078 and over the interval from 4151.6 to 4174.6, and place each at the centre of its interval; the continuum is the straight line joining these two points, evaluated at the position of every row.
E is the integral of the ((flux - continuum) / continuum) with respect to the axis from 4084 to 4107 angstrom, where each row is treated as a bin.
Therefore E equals -0.39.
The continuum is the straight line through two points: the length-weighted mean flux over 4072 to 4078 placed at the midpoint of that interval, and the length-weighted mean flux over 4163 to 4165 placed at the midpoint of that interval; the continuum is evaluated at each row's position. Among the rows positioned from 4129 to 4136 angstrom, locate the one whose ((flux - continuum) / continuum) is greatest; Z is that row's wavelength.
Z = 4132.04 angstrom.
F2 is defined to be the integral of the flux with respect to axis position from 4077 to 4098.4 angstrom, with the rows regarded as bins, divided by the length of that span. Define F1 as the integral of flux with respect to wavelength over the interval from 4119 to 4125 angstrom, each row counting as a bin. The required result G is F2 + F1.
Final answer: 140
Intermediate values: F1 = 119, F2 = 20.5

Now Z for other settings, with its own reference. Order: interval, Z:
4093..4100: 4094.16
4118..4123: 4118.74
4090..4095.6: 4091.33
